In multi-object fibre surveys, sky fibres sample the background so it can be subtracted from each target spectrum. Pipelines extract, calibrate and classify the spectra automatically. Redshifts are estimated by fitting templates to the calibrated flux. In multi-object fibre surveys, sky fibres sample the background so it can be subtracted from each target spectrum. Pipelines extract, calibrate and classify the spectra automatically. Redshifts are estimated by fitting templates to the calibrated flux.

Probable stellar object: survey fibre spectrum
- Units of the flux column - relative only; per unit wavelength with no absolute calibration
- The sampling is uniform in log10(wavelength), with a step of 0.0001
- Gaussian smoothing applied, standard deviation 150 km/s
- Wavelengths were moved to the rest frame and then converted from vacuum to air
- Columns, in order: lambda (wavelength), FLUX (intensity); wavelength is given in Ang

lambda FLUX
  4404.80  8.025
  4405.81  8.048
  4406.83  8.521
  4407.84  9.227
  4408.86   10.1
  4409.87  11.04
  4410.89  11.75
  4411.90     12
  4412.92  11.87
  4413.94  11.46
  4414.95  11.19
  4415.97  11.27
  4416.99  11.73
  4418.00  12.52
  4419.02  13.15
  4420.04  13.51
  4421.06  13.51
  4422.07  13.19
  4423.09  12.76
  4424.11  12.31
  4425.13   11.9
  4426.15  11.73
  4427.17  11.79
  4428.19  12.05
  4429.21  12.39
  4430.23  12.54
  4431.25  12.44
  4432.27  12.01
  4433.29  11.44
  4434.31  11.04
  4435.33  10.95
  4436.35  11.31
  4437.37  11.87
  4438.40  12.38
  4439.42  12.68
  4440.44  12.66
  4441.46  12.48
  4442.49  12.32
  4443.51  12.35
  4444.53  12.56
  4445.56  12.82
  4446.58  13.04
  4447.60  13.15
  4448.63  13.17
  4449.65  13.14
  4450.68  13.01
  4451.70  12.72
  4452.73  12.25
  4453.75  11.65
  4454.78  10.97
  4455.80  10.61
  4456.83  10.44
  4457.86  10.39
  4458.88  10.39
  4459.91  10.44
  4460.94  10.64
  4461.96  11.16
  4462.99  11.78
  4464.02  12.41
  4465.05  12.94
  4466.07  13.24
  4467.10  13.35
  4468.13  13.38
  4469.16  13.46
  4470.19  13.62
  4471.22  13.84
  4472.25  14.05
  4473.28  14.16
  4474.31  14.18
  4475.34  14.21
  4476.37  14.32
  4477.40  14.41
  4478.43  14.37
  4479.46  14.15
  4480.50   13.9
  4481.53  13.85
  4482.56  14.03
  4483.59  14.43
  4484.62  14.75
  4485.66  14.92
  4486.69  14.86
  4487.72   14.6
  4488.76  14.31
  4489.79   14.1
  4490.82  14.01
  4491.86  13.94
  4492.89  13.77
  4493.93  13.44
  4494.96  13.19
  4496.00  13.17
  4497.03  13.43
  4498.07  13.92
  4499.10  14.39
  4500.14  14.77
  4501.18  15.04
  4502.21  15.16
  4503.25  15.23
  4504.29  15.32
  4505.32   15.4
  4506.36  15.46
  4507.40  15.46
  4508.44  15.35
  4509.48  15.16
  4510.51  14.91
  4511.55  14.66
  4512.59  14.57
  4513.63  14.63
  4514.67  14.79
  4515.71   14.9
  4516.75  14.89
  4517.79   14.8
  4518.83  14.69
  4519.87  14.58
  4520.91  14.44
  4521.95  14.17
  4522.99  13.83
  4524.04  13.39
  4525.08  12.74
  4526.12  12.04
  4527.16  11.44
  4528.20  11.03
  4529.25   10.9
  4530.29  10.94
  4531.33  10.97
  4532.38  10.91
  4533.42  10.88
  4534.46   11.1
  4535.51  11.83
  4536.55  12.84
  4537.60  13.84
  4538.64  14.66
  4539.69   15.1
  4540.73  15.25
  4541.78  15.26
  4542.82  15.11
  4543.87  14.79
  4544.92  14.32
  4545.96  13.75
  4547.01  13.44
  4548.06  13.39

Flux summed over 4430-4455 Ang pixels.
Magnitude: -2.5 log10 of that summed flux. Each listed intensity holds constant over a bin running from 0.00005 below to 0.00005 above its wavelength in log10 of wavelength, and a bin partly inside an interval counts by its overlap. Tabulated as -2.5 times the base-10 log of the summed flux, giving -6.2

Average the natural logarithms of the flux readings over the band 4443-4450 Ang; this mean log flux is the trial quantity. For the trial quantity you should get 2.56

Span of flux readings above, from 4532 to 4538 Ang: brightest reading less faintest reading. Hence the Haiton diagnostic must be 3.0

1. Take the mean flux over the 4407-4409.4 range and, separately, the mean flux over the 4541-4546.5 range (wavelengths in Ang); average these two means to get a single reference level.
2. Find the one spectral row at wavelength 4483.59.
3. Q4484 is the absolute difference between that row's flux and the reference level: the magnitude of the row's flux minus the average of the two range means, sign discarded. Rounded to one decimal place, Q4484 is 2.3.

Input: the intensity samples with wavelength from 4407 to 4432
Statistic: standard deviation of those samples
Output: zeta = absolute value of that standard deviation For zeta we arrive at 1.0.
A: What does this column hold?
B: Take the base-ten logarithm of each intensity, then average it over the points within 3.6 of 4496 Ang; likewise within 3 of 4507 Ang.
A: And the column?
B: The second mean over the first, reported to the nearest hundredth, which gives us 1.05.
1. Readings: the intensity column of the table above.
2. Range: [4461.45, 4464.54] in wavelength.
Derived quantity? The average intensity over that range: 11.8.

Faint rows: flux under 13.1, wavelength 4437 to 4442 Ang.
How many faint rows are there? 5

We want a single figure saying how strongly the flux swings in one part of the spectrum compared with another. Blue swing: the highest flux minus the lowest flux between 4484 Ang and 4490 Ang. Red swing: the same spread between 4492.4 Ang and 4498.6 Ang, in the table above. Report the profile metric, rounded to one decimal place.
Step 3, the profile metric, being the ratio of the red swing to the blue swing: 0.9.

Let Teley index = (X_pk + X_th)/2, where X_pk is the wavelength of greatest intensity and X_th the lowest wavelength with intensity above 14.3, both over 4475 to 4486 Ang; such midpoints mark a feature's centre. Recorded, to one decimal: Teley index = 4481.0 Ang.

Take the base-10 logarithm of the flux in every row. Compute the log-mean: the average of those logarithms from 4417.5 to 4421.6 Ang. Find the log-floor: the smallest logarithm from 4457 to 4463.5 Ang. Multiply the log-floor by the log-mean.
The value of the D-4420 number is 1.14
